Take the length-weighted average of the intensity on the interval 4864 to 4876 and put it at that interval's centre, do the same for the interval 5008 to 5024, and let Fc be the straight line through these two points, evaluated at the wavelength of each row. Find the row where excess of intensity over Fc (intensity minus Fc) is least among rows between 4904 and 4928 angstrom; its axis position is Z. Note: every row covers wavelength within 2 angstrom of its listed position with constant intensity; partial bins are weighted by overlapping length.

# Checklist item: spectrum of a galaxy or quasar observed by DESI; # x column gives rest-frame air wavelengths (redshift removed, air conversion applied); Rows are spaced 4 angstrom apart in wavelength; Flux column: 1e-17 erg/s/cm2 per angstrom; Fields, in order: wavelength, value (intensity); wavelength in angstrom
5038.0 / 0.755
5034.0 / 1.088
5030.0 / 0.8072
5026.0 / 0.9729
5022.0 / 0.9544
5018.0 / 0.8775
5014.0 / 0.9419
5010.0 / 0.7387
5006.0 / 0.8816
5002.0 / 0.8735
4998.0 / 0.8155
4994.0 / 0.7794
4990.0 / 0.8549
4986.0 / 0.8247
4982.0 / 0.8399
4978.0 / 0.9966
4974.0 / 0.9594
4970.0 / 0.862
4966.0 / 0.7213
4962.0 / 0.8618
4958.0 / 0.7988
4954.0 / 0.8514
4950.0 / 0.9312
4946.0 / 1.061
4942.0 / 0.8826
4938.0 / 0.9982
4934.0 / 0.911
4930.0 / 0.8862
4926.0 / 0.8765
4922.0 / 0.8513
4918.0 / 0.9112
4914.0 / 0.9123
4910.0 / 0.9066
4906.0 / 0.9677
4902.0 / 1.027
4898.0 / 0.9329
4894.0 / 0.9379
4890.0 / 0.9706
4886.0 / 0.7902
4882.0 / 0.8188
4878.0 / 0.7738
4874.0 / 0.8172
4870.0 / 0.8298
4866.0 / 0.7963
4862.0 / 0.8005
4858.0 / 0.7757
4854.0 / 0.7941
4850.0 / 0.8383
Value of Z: 4922.0 angstrom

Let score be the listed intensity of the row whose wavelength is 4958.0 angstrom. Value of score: 0.7988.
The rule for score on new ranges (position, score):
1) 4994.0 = 0.7794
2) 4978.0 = 0.9966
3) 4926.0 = 0.8765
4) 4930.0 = 0.8862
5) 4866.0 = 0.7963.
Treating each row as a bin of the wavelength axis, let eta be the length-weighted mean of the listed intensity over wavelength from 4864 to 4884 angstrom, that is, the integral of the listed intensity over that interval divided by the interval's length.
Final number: 0.807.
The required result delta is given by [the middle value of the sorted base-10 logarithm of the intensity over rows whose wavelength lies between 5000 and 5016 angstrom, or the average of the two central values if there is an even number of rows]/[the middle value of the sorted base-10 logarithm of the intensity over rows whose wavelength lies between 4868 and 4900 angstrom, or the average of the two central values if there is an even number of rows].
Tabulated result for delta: 0.7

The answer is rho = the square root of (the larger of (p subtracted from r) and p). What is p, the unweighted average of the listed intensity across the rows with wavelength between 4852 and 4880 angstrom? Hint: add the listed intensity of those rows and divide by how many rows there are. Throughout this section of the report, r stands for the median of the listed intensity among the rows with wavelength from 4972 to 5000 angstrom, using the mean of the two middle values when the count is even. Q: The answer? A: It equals 0.89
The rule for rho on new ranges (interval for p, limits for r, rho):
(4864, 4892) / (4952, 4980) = 0.91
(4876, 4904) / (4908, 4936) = 0.95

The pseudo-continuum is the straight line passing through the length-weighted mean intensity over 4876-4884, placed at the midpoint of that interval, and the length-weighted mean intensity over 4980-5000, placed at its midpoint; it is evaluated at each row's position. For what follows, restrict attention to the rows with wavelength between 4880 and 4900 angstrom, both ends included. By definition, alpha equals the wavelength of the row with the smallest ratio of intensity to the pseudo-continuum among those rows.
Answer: 4886.0 angstrom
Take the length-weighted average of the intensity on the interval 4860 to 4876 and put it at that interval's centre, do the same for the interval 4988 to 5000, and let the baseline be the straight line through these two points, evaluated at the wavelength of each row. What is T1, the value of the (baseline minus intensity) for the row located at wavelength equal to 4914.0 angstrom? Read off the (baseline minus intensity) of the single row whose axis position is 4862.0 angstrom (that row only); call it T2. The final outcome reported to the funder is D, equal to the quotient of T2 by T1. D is -0.1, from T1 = -0.10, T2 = 0.010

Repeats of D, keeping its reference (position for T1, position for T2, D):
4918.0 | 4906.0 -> 1.6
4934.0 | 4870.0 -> 0.2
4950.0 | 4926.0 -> 0.5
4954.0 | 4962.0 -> 1.3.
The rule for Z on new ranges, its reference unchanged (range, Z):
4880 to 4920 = 4886.0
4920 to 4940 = 4922.0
